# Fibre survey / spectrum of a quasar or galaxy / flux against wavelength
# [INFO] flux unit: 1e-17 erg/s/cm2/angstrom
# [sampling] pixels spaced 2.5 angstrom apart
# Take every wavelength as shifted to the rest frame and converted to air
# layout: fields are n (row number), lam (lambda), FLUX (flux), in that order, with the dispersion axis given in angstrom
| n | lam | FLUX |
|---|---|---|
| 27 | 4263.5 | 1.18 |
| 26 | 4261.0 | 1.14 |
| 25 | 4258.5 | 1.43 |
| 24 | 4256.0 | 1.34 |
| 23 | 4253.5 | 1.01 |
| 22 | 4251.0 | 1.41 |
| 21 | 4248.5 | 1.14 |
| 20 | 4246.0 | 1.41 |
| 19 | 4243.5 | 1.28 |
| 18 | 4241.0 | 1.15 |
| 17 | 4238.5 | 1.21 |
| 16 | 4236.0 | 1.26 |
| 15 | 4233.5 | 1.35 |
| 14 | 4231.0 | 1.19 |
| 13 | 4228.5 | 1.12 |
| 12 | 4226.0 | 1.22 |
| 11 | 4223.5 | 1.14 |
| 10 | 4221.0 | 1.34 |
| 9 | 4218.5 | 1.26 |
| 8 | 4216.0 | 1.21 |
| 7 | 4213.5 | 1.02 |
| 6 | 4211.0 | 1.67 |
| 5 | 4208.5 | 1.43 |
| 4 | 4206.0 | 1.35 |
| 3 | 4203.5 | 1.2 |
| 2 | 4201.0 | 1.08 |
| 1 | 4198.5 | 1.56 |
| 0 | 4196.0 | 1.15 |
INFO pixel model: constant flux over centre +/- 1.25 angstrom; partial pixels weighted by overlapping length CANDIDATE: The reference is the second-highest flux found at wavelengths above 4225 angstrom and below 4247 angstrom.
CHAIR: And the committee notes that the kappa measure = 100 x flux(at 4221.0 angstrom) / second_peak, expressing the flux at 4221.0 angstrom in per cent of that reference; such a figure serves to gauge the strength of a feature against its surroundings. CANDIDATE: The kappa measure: 99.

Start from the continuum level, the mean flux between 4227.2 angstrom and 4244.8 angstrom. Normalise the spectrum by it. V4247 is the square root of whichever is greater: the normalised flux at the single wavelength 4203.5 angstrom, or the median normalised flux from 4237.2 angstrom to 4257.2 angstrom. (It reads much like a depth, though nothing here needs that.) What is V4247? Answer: 1.01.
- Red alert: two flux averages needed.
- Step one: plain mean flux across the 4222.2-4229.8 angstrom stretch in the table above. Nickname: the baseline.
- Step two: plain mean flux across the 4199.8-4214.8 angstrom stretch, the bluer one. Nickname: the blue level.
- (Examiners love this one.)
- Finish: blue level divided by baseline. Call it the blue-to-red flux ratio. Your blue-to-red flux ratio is 1.11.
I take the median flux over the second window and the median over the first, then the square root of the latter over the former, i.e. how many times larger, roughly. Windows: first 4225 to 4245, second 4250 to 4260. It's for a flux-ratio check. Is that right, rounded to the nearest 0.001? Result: 0.940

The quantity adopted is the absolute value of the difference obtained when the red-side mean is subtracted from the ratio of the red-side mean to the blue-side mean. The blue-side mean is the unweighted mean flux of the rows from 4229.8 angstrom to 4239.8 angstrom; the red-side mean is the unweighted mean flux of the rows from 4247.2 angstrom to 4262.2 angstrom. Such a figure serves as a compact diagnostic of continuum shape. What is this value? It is 0.251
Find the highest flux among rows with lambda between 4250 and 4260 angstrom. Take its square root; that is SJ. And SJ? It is 1.20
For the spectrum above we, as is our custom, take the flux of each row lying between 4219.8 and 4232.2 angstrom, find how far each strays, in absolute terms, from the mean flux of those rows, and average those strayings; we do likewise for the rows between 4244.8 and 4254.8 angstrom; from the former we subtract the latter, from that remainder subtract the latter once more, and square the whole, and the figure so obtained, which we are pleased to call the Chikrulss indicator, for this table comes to 0.07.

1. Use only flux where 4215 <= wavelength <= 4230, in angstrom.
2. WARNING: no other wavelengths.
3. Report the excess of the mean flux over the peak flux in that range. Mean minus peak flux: -0.125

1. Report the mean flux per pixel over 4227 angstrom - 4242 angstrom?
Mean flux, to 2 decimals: 1.21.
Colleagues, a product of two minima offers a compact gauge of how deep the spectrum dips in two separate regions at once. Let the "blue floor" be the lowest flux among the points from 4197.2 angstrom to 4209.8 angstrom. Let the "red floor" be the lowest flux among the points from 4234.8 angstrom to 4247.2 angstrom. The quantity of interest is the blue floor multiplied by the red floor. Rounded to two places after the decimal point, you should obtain 1.24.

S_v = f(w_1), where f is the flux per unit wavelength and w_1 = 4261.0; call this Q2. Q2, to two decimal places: 1.14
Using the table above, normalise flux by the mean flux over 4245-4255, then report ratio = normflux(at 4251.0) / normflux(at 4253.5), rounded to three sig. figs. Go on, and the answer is 1.40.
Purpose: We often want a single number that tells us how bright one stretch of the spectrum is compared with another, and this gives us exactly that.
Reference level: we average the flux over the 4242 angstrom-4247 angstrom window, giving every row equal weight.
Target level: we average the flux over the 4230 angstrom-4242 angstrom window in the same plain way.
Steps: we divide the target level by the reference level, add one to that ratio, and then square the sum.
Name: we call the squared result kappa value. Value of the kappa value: 3.7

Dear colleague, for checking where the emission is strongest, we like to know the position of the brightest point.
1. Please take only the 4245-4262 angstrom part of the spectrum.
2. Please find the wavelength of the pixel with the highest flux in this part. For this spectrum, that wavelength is 4258.5 angstrom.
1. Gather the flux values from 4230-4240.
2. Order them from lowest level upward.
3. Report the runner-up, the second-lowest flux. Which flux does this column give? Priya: 1.21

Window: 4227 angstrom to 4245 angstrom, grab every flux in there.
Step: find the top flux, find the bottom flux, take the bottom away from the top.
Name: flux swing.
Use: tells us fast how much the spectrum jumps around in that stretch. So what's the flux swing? 0.23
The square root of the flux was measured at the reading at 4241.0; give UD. 1.07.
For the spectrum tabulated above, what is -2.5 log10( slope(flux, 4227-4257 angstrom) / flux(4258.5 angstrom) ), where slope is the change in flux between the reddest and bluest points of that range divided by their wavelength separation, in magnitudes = 5.63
